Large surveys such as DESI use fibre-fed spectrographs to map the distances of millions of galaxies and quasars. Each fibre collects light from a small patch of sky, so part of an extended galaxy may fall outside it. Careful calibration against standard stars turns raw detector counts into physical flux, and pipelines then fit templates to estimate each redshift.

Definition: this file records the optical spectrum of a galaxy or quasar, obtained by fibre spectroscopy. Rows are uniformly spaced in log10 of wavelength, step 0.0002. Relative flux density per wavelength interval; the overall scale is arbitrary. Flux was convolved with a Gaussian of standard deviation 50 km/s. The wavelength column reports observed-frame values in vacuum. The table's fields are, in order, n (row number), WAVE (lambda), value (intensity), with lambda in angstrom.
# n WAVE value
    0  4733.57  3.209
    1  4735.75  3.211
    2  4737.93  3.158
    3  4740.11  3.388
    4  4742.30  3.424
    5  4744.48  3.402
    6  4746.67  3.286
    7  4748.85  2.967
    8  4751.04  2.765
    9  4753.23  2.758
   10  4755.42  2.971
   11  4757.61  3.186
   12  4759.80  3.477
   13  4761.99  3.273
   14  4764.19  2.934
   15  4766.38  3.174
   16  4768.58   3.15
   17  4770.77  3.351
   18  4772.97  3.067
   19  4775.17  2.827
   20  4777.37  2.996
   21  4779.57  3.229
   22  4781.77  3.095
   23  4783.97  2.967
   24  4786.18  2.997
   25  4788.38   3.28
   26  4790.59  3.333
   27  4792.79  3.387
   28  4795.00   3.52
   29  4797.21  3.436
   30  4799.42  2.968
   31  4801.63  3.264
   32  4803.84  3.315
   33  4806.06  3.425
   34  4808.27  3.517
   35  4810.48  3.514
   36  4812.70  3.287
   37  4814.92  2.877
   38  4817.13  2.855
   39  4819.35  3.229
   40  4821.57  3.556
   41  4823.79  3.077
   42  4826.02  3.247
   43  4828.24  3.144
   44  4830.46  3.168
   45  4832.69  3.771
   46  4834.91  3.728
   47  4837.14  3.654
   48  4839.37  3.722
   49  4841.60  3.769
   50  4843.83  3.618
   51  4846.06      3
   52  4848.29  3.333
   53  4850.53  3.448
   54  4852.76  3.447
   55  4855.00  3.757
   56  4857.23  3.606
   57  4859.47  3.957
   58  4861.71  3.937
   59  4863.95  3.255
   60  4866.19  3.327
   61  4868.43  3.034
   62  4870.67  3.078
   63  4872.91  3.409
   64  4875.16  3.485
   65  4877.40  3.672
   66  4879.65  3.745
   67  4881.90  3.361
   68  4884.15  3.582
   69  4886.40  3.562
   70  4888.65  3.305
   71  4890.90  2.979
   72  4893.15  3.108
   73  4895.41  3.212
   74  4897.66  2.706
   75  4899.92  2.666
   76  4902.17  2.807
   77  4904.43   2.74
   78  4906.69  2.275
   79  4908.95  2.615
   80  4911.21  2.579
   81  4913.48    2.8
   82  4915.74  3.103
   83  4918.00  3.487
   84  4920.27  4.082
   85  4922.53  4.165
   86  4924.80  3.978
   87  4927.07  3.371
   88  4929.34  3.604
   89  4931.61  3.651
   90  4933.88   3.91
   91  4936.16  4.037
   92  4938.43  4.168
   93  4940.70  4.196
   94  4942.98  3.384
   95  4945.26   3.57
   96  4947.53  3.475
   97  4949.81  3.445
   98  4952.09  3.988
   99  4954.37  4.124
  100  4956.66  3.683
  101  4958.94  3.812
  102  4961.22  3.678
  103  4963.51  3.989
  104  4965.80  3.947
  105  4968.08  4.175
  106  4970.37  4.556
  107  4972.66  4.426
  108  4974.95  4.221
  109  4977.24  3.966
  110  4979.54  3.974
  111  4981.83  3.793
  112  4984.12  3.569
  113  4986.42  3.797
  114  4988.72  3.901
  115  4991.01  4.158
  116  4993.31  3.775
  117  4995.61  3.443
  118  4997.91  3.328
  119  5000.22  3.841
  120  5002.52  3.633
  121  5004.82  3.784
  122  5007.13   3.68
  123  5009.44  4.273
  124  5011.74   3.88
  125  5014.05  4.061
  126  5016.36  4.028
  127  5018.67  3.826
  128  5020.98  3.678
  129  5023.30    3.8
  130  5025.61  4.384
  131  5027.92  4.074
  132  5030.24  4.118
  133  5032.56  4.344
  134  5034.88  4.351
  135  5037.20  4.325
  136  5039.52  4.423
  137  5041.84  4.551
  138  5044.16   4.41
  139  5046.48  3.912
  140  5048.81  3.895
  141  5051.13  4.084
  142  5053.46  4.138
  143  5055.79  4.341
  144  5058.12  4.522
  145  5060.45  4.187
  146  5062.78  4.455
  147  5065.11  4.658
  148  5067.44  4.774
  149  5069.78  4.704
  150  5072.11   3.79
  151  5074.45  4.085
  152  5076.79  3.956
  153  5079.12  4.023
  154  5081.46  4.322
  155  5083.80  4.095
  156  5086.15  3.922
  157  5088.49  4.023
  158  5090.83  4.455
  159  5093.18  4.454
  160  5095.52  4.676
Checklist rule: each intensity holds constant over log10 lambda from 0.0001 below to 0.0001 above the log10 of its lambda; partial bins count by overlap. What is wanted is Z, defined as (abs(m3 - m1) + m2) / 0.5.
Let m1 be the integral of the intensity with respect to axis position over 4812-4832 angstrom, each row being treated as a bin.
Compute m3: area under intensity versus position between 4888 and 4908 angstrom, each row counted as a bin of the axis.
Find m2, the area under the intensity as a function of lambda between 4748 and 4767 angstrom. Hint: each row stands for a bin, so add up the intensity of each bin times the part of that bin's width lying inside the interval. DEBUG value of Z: 129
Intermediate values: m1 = 63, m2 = 58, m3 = 57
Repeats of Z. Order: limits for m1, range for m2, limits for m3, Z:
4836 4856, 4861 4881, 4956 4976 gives 159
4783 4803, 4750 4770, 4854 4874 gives 133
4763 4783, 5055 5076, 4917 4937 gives 213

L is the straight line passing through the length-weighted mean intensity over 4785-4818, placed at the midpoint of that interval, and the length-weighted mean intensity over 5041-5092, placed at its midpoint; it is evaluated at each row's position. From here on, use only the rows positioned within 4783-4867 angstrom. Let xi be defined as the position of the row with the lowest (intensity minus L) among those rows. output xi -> 4817.13 angstrom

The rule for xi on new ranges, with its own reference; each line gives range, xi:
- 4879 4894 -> 4890.90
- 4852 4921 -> 4906.69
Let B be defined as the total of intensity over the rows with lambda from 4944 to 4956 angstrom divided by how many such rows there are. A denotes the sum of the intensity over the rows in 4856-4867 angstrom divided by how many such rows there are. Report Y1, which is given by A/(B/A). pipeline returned 3.5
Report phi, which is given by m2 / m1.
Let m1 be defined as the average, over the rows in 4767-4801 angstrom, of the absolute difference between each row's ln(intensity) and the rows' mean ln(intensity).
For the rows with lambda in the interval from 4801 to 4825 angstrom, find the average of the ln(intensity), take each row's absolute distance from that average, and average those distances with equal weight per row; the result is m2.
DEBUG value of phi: 1.1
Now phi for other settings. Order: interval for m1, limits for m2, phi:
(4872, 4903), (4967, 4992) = 0.6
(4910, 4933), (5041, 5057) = 0.4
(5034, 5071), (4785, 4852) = 1.4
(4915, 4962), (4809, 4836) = 1.0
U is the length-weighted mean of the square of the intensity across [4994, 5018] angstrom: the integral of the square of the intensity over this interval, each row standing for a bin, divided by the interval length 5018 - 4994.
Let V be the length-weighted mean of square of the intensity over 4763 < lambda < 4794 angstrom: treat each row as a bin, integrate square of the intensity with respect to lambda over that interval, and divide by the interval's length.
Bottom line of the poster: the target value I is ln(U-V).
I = 1.5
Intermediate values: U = 14.5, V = 9.8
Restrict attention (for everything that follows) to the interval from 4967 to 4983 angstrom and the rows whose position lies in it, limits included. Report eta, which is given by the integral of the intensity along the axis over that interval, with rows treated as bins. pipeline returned 67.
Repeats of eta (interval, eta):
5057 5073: 71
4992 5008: 58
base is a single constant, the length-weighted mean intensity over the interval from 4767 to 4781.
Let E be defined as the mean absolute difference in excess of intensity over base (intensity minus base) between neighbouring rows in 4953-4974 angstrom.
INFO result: 0.22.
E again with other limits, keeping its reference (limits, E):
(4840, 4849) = 0.37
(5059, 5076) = 0.31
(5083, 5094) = 0.18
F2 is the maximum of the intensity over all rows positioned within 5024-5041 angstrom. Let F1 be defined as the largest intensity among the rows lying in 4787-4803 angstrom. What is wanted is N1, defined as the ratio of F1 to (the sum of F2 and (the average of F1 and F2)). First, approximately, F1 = 3.52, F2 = 4.423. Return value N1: 0.419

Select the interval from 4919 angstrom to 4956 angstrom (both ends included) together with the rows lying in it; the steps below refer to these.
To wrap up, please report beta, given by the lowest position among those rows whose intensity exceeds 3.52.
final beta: 4920.27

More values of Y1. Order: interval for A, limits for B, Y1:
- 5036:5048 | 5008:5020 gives 4.7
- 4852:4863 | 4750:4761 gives 4.6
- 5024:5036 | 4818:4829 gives 5.6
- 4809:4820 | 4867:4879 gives 3.0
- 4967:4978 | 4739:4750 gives 5.5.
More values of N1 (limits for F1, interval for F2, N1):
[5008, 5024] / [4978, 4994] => 0.510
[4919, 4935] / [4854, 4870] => 0.519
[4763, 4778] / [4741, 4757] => 0.492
